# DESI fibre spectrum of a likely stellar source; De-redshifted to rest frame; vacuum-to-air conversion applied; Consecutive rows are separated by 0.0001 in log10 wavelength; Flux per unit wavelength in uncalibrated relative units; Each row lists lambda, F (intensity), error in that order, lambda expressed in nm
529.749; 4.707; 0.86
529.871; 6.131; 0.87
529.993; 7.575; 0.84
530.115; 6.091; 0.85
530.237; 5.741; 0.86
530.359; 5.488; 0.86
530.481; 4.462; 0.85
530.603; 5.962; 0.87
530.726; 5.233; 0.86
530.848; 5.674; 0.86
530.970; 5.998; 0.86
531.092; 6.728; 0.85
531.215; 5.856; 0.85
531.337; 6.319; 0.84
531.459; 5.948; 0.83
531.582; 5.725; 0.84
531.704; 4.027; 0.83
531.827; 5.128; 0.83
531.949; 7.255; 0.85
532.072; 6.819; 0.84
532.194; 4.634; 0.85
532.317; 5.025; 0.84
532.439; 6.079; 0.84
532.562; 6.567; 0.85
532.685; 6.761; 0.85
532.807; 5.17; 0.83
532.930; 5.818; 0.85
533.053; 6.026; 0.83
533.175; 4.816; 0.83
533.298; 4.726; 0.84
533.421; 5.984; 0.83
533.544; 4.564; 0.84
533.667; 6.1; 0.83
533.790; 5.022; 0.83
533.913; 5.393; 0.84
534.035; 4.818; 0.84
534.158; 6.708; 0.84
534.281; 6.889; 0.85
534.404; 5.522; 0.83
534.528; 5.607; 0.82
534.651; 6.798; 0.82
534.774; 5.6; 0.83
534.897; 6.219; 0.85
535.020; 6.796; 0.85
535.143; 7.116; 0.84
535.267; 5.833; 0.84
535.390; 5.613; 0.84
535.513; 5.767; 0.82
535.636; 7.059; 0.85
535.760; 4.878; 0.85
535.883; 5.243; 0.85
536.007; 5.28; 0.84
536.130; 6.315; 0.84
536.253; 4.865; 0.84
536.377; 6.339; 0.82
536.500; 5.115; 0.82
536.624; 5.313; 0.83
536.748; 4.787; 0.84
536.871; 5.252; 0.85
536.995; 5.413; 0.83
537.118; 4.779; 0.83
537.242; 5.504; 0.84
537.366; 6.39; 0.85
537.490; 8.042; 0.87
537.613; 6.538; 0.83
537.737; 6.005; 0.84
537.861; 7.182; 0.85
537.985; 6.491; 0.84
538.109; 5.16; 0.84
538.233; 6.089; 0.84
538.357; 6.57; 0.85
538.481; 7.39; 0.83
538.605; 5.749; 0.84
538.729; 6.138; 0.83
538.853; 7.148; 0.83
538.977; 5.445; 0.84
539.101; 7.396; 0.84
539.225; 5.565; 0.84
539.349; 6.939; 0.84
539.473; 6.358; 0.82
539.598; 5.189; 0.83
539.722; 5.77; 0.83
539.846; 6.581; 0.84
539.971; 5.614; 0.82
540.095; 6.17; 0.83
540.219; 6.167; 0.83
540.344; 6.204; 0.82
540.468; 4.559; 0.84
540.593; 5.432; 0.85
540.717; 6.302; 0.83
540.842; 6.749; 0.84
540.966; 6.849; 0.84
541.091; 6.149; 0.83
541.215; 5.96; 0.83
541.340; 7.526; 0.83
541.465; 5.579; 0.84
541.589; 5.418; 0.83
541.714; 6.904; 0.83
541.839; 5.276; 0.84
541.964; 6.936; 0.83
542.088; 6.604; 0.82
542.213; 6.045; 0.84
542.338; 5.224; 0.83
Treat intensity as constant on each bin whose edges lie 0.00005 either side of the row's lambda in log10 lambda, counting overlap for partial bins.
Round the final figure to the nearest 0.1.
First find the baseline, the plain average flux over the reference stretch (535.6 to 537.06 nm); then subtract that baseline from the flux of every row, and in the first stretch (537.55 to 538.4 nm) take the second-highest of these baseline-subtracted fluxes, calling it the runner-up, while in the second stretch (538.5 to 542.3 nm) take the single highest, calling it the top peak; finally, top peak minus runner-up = 1.0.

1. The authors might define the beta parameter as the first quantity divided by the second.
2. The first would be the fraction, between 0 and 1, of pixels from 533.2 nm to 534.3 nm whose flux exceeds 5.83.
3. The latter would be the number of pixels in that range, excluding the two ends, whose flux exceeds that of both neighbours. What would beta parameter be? 0.15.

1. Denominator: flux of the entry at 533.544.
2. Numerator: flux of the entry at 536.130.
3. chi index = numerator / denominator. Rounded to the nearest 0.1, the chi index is 1.4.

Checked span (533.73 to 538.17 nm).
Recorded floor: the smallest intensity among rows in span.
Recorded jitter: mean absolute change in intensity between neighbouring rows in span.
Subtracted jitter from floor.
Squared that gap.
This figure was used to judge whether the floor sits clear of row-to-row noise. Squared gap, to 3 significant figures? 15.5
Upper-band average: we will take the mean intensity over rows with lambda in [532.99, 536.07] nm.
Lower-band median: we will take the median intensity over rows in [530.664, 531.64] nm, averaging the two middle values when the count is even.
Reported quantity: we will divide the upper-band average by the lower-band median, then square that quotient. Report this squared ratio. 0.96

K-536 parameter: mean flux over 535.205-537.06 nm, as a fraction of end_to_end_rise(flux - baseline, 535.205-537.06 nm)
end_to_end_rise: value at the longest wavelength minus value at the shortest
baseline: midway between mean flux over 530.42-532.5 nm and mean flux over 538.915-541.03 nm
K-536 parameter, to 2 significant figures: -13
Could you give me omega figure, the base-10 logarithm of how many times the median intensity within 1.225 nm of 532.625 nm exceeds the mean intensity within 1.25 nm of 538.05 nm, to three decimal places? -0.032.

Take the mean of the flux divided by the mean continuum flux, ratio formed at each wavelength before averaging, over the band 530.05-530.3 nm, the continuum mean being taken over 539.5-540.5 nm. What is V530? 1.02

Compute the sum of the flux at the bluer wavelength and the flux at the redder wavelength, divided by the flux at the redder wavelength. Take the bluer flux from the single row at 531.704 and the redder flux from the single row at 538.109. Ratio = 1.78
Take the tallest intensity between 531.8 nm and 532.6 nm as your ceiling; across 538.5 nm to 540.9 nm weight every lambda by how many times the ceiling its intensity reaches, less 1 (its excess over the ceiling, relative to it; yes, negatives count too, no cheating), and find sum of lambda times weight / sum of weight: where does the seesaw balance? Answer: 539.79 nm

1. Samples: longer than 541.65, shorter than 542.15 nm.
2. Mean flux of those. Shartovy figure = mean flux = 6.43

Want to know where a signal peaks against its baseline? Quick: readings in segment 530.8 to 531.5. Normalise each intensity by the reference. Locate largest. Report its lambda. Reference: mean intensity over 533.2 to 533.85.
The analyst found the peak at 531.092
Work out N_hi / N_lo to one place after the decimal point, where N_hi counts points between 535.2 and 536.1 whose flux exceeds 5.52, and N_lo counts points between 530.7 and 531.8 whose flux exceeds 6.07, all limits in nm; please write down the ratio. 2.0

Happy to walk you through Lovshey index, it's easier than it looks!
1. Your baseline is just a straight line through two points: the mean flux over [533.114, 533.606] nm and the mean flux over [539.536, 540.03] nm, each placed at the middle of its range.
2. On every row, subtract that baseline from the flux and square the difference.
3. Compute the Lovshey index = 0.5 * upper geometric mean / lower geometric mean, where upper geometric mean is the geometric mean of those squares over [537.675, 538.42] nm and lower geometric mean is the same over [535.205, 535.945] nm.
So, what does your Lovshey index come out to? 1.41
